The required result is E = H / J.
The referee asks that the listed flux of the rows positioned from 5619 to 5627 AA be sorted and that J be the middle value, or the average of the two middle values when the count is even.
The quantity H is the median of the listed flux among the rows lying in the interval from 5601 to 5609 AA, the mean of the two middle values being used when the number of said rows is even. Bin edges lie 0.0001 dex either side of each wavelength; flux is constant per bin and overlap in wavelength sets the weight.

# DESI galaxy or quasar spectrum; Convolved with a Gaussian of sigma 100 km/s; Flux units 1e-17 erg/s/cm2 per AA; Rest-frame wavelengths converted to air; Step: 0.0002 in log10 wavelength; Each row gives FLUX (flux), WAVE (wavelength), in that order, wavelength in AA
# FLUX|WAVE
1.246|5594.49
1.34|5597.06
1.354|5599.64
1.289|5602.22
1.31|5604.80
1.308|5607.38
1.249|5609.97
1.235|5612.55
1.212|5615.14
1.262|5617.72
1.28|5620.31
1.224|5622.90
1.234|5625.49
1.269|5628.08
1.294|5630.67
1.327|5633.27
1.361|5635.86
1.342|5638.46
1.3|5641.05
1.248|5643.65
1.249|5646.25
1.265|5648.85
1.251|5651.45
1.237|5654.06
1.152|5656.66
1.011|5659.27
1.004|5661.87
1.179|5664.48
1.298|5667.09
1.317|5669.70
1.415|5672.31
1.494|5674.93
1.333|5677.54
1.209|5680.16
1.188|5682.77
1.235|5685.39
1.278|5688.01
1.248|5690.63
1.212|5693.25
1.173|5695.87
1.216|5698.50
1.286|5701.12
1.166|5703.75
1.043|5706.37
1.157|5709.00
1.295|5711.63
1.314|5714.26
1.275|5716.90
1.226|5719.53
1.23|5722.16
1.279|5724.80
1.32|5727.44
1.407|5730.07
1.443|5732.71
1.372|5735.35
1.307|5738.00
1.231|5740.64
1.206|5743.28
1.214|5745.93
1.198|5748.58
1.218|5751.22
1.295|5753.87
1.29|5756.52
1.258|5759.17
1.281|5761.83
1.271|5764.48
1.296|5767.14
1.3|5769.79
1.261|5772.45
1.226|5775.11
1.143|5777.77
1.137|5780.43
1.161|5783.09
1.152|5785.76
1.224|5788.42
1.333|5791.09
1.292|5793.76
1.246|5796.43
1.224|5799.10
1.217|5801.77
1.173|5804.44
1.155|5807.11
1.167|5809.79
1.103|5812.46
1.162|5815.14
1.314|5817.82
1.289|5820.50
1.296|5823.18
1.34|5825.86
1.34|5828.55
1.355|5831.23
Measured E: 1.06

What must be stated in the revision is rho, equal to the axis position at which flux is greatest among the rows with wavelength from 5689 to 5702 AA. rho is 5701.12 AA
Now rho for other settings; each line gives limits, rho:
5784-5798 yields 5791.09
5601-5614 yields 5604.80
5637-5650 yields 5638.46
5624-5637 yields 5635.86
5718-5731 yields 5730.07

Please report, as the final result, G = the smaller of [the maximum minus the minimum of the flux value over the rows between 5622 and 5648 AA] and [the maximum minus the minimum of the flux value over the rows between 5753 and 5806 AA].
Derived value 0.137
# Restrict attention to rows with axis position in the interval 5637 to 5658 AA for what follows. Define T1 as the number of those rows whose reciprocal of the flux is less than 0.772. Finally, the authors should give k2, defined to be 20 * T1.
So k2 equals 40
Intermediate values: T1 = 2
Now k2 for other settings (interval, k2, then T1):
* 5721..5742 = 100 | 5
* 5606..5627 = 20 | 1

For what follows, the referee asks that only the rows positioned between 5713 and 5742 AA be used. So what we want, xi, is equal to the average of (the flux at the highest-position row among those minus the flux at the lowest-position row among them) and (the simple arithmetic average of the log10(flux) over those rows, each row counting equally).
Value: 0.017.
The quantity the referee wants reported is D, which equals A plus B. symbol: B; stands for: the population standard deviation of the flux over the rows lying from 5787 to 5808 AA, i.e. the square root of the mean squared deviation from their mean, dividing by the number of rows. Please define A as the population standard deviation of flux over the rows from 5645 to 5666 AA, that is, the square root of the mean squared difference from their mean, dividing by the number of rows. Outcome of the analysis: 0.154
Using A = 0.100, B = 0.054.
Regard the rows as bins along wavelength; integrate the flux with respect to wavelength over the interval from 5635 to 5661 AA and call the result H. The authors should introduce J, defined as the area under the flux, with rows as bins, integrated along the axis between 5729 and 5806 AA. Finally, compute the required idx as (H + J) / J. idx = 1.33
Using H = 32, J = 97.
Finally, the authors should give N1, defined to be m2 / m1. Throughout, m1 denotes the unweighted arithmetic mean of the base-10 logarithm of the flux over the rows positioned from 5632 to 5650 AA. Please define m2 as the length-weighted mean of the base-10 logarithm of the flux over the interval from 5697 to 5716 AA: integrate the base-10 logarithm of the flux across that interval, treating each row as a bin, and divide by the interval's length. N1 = 0.73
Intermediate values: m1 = 0.113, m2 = 0.082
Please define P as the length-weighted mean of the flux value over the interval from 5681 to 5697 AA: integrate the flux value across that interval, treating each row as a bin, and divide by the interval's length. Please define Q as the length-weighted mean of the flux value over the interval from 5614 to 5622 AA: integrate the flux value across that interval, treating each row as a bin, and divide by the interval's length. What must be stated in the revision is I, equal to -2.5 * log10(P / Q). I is 0.02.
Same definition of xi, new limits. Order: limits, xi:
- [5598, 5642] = 0.027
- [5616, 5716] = 0.073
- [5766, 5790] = 0.005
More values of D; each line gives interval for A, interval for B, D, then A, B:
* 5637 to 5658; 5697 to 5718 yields 0.138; 0.051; 0.087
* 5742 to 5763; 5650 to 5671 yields 0.150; 0.038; 0.113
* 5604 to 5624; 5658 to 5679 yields 0.201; 0.035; 0.167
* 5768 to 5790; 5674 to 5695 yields 0.150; 0.057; 0.093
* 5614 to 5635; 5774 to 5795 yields 0.105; 0.036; 0.069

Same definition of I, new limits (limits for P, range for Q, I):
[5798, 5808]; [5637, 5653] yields 0.07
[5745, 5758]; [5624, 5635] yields 0.03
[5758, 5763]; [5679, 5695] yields -0.03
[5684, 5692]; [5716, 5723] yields -0.01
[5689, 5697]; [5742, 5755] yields 0.01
